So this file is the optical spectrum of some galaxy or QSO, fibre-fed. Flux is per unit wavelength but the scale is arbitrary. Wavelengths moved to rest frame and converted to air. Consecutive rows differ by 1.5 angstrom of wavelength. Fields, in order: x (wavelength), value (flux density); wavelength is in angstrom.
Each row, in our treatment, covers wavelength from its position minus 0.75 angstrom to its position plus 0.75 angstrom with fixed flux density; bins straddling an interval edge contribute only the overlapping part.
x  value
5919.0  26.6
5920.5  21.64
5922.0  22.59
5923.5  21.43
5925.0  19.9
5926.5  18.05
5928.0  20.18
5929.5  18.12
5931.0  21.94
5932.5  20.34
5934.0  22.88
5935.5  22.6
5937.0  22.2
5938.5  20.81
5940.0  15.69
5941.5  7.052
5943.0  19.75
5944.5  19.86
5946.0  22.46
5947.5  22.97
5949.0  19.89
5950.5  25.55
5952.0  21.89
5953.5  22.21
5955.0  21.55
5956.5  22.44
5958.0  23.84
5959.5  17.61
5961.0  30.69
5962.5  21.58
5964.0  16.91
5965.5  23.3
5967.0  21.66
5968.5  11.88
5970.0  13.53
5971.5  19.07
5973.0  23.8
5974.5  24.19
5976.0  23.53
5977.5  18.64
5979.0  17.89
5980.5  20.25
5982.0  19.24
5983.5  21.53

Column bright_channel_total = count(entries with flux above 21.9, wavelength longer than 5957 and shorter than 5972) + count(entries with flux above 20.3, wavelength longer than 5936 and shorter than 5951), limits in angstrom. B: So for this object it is 8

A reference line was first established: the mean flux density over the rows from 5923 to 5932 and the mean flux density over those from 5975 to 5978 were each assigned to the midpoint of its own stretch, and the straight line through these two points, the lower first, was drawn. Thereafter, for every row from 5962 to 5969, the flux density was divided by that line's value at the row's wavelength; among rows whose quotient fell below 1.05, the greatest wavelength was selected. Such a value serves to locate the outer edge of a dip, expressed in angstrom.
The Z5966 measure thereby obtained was 5968.5 angstrom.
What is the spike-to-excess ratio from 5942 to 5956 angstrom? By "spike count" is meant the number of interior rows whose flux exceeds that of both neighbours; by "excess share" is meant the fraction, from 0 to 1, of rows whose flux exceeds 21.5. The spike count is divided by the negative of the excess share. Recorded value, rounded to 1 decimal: -4.5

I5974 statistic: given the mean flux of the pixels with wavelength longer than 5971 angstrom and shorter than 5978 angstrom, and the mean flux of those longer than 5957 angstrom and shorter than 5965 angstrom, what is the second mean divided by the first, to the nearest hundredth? 1.01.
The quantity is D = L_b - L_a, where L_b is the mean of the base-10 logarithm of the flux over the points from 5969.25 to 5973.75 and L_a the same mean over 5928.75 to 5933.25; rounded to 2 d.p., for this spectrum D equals -0.04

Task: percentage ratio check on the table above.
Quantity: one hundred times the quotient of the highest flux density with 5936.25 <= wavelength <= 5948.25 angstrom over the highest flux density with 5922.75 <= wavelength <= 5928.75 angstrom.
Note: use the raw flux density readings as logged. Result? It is 107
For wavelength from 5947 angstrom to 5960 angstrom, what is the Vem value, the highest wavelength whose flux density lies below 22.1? 5959.5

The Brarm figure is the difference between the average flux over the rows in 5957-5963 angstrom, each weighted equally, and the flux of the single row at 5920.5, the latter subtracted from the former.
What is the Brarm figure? 1.8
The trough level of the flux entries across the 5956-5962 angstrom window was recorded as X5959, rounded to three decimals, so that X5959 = 17.610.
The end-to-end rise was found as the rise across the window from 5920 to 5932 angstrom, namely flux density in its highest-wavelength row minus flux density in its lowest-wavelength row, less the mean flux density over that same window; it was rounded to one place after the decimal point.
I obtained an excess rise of -20.2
